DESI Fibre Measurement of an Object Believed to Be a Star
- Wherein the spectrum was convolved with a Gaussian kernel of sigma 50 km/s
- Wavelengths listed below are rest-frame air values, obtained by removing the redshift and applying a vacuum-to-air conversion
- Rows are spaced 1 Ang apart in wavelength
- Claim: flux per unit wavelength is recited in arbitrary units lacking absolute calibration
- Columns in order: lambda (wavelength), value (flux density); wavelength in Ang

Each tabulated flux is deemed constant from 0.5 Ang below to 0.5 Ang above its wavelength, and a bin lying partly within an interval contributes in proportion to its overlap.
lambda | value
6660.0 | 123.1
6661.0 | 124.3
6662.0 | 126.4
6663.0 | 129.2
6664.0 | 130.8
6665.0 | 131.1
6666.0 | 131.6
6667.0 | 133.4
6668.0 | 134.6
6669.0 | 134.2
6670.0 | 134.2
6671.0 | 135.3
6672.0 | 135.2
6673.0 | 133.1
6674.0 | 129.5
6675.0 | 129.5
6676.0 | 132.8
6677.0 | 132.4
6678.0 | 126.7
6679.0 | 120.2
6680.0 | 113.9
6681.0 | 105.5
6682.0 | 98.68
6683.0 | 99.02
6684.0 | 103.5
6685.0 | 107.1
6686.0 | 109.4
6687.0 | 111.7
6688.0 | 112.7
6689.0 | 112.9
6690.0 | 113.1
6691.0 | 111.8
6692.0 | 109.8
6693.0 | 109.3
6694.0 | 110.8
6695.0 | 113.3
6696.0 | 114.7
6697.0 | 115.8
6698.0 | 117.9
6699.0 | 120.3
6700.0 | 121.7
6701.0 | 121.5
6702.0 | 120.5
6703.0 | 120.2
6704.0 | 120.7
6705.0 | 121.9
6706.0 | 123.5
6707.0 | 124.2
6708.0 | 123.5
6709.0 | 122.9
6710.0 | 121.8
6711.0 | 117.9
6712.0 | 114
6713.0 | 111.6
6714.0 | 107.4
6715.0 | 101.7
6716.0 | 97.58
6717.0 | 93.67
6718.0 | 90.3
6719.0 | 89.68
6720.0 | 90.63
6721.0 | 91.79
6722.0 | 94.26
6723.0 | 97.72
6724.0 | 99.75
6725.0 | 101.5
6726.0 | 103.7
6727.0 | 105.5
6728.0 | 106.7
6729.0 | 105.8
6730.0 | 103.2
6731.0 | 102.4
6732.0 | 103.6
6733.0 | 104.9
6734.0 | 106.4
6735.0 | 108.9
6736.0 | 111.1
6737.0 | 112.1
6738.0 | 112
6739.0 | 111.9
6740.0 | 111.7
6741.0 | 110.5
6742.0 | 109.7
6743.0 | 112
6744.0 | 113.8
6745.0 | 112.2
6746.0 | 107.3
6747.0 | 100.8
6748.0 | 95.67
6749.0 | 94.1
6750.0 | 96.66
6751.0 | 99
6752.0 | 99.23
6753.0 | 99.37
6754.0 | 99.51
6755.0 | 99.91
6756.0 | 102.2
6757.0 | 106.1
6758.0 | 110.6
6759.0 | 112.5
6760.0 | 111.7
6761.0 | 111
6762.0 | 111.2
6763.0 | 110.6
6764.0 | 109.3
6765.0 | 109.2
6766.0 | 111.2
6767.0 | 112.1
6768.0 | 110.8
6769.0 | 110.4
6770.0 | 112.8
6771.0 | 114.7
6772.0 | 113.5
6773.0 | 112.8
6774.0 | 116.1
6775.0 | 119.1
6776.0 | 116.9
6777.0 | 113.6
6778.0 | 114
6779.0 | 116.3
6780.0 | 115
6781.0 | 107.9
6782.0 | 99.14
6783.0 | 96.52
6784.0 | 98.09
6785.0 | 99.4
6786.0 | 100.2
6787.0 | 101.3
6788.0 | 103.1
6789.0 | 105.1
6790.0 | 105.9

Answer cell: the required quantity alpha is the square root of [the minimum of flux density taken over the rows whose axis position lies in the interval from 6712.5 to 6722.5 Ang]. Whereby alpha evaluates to 9.5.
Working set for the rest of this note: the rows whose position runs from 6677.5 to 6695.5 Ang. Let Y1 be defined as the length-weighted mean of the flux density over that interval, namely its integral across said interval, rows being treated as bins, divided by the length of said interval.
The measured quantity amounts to 111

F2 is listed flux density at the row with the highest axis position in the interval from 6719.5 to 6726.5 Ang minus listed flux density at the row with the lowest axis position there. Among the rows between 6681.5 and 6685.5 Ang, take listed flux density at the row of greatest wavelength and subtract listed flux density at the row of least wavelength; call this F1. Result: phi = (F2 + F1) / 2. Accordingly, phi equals 10.7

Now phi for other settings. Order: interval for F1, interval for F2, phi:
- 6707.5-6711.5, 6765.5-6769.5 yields -3.2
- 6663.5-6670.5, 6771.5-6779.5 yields 3.1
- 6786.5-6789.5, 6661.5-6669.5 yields 5.8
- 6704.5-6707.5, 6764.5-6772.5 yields 3.3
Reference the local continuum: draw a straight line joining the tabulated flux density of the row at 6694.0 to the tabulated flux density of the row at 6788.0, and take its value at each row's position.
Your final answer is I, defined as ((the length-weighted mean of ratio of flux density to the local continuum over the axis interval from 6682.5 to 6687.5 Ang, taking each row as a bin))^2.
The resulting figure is 0.91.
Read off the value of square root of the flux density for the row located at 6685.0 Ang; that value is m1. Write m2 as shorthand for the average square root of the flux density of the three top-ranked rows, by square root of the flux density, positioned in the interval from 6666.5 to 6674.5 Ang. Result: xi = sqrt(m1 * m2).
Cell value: 10.97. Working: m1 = 10.3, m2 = 11.6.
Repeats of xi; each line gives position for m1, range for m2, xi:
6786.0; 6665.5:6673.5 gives 10.79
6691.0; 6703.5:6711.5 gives 10.85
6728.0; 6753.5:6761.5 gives 10.45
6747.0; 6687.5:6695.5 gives 10.33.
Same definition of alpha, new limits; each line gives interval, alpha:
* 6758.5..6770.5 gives 10.4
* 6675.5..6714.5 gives 9.9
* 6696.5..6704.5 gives 10.8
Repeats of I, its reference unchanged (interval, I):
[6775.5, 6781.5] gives 1.20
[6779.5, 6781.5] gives 1.15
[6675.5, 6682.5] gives 1.12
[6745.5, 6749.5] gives 0.87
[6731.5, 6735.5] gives 0.97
